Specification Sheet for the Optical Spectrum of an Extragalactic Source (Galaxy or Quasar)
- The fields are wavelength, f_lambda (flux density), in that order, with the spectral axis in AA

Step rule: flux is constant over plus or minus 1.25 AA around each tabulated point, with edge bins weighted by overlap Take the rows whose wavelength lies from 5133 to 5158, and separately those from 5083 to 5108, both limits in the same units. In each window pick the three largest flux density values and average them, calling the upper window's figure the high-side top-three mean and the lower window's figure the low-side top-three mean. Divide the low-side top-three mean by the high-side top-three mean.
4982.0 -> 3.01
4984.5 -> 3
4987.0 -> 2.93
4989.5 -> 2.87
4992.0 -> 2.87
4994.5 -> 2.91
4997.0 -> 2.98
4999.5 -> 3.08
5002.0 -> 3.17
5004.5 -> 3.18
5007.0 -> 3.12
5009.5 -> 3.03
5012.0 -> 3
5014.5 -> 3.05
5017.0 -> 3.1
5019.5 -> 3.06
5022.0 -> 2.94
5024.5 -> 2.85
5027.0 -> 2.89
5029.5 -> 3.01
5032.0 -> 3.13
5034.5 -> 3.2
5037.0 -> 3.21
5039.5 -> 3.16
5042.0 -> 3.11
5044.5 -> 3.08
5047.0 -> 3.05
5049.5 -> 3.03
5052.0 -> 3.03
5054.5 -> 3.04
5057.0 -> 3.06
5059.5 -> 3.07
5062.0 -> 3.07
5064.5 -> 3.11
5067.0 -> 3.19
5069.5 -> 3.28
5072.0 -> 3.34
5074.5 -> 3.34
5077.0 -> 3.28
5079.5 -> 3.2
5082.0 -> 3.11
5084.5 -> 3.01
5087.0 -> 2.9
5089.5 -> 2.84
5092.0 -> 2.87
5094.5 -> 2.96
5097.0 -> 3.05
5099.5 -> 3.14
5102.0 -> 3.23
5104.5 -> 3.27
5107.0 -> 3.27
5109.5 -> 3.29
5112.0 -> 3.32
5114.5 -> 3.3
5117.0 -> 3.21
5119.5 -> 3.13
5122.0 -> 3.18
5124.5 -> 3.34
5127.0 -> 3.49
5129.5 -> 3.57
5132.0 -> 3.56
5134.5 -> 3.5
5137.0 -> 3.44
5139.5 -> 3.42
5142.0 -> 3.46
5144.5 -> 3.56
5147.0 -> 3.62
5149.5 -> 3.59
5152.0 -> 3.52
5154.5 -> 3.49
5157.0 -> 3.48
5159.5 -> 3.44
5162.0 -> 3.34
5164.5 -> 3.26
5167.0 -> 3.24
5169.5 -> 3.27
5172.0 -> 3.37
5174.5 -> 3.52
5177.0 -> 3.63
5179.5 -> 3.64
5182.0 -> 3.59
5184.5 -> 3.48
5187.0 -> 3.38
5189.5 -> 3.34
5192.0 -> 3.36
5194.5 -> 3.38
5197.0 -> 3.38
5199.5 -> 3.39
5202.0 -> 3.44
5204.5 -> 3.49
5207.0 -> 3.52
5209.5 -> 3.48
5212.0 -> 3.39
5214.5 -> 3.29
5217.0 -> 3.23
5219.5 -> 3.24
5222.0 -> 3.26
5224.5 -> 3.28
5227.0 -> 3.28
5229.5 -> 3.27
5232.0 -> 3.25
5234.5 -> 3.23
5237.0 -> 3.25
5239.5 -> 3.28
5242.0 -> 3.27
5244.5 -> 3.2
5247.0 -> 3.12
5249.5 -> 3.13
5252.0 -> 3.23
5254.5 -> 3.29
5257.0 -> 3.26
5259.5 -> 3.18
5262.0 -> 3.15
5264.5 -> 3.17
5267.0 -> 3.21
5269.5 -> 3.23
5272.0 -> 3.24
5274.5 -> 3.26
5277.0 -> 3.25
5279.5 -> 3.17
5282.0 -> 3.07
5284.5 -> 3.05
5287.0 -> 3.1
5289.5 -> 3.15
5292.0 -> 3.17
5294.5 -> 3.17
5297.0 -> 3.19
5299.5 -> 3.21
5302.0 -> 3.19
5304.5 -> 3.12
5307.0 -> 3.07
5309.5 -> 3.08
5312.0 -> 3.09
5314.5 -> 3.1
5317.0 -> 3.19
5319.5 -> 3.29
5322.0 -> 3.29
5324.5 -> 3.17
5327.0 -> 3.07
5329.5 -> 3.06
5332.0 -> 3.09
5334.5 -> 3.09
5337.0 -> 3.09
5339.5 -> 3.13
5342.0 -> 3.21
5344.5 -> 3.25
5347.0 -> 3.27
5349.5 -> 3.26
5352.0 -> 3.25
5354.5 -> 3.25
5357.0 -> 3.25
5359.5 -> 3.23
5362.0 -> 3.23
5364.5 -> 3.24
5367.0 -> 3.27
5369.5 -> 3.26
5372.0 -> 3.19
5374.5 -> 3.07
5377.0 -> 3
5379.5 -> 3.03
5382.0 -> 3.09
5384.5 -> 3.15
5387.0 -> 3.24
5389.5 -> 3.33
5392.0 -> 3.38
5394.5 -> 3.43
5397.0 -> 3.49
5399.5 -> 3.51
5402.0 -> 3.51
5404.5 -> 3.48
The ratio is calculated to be 0.91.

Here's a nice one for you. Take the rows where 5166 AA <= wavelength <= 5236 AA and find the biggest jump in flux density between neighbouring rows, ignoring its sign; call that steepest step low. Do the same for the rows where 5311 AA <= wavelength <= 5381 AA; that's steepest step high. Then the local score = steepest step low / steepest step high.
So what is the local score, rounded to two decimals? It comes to 1.25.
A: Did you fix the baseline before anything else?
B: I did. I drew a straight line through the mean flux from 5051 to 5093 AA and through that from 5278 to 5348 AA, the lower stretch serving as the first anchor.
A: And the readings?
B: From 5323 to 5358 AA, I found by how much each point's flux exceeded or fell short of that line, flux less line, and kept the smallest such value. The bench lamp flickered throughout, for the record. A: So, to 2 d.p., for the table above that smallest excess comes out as -0.09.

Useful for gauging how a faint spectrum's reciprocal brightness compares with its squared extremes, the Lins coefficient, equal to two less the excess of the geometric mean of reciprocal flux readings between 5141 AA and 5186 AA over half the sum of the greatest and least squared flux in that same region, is 13.6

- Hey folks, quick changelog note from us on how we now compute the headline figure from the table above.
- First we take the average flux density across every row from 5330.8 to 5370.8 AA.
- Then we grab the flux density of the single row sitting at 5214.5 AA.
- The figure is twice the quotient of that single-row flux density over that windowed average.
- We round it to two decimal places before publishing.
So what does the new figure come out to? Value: 2.05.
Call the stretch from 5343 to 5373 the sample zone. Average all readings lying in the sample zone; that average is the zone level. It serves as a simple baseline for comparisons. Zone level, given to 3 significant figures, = 3.25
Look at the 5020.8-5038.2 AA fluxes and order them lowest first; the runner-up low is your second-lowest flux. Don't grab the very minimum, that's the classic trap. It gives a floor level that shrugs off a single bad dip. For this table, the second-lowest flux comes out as 2.89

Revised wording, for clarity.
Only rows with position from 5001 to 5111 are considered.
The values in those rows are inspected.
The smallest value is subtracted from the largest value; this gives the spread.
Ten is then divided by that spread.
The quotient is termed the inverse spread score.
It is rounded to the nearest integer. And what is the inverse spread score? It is 20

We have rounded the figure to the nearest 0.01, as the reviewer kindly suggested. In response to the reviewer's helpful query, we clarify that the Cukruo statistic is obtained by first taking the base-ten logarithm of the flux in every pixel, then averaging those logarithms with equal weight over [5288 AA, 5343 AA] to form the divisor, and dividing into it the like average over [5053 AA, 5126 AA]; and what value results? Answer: 1.00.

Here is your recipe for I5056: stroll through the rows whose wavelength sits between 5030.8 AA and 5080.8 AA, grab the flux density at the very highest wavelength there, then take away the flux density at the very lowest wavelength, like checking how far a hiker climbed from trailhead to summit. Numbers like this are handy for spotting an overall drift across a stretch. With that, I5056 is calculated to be 0.07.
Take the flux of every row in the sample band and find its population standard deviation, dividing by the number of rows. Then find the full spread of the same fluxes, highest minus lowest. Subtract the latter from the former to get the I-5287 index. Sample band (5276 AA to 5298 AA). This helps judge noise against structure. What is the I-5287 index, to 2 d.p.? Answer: -0.14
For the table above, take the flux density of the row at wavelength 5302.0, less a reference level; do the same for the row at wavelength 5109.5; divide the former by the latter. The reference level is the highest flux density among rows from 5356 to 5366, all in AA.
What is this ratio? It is -1.5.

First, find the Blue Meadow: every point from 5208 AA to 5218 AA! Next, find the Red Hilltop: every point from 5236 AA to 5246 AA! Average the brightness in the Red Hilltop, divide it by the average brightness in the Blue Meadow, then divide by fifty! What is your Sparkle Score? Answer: 0.0194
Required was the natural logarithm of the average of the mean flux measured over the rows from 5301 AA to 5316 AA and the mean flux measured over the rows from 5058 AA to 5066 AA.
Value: 1.130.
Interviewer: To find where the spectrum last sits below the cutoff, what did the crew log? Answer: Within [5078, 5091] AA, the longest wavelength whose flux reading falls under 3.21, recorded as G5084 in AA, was 5089.5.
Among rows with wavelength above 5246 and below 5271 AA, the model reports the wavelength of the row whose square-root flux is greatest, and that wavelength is 5254.5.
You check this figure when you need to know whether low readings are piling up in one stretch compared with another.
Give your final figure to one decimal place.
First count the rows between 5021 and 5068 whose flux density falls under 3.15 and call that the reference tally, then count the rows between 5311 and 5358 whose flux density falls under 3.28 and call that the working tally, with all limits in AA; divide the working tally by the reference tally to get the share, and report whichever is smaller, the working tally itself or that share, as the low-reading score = 1.1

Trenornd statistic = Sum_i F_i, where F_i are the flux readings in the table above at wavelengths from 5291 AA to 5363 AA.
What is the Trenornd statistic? 92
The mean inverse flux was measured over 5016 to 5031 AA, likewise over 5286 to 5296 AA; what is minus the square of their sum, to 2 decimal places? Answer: -0.43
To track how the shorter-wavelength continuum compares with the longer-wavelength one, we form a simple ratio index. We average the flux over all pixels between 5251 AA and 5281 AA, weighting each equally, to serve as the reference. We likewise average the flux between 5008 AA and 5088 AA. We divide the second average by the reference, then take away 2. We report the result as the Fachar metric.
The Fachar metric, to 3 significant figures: -1.04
